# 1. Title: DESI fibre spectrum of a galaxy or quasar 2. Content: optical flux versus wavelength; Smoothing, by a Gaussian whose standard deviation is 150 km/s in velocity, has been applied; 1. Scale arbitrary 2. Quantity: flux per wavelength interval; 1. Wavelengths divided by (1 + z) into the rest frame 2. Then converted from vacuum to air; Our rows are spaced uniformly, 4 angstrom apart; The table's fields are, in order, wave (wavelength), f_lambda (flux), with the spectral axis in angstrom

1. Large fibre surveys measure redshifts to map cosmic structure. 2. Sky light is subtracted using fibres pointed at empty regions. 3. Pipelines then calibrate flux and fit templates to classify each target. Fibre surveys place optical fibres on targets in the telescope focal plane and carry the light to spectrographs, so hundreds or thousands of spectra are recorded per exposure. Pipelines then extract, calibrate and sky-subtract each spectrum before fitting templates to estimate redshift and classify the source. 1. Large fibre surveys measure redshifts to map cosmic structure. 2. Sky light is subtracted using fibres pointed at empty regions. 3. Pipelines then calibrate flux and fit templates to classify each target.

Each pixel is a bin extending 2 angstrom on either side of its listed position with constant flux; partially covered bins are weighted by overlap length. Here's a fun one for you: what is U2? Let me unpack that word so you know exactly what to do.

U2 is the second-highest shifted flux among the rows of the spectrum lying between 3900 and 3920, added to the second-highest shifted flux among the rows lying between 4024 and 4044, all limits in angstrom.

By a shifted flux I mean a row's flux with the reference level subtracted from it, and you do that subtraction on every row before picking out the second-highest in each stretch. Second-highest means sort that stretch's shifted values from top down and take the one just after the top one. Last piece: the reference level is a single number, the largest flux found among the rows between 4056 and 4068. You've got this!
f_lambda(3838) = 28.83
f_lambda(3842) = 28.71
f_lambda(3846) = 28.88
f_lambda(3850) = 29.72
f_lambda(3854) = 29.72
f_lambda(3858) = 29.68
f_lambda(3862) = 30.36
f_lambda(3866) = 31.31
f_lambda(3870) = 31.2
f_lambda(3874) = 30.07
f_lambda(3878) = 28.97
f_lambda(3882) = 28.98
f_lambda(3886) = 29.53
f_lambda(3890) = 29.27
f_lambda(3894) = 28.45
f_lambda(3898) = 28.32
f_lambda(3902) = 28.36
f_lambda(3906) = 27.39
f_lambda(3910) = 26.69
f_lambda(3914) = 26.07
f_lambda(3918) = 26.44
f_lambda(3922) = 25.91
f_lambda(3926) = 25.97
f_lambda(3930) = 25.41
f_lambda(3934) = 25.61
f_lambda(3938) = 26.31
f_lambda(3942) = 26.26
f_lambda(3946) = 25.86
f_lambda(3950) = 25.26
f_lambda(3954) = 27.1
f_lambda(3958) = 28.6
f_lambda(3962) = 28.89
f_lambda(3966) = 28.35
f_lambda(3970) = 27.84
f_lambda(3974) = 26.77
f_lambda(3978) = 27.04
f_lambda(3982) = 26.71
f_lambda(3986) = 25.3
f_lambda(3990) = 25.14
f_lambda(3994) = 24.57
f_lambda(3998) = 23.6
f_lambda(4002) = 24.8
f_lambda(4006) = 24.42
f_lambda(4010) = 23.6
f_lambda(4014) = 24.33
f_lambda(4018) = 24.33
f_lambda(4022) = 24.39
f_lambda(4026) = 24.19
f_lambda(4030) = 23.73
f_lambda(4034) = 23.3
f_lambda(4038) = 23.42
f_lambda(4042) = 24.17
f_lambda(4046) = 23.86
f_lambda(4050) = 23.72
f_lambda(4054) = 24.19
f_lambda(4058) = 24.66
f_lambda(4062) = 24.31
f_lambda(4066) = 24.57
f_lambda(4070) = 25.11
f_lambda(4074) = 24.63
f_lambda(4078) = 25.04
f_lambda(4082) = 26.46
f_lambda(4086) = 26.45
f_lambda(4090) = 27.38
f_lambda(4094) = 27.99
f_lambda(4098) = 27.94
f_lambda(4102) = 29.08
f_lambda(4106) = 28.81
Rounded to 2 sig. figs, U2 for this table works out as 2.2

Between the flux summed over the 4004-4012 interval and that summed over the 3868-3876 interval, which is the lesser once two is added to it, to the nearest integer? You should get 50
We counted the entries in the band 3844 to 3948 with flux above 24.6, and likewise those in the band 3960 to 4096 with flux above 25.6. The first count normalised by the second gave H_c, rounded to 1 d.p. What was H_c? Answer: 2.6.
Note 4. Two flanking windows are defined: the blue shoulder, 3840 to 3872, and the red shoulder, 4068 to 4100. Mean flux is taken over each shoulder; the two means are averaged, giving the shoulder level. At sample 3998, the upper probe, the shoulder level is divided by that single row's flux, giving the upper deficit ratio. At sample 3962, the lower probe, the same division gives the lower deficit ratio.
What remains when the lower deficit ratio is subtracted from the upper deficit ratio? 0.22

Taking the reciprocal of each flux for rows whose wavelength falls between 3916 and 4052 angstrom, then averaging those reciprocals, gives 0.0394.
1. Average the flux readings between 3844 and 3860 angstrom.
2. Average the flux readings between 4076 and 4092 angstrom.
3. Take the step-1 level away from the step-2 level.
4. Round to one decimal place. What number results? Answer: -3.2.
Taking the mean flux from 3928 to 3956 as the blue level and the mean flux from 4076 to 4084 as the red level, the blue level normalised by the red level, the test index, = 1.01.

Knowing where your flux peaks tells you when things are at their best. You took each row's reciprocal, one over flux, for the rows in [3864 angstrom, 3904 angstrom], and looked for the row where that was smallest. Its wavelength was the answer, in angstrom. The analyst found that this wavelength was 3866 angstrom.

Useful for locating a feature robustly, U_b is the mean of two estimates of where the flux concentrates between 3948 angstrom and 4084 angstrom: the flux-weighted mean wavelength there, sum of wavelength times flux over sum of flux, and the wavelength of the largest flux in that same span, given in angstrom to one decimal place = 3988.3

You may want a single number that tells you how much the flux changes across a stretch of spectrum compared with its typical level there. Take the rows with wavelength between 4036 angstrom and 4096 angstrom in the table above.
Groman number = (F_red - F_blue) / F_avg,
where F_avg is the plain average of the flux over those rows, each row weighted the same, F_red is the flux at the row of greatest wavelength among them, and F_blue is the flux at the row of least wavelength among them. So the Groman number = 0.18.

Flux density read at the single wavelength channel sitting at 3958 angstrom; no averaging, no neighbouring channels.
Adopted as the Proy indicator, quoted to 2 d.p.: 28.60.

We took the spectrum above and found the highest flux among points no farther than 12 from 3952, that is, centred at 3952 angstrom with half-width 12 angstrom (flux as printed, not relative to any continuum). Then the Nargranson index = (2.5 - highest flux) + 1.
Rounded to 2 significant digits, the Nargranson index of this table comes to -25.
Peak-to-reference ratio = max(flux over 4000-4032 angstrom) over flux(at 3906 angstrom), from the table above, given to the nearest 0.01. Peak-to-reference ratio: 0.91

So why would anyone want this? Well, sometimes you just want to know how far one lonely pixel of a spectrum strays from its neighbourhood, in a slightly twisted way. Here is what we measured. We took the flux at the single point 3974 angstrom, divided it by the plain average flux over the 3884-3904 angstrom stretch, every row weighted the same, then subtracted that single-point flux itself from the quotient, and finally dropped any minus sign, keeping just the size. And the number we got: 25.8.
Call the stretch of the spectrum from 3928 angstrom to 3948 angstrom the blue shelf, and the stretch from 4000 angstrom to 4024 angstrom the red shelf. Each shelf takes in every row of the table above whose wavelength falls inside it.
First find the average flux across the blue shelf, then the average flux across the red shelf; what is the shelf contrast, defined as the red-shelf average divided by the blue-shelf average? 0.939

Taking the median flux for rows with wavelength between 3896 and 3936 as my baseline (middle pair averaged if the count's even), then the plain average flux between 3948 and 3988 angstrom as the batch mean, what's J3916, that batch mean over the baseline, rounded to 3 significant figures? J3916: 1.04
